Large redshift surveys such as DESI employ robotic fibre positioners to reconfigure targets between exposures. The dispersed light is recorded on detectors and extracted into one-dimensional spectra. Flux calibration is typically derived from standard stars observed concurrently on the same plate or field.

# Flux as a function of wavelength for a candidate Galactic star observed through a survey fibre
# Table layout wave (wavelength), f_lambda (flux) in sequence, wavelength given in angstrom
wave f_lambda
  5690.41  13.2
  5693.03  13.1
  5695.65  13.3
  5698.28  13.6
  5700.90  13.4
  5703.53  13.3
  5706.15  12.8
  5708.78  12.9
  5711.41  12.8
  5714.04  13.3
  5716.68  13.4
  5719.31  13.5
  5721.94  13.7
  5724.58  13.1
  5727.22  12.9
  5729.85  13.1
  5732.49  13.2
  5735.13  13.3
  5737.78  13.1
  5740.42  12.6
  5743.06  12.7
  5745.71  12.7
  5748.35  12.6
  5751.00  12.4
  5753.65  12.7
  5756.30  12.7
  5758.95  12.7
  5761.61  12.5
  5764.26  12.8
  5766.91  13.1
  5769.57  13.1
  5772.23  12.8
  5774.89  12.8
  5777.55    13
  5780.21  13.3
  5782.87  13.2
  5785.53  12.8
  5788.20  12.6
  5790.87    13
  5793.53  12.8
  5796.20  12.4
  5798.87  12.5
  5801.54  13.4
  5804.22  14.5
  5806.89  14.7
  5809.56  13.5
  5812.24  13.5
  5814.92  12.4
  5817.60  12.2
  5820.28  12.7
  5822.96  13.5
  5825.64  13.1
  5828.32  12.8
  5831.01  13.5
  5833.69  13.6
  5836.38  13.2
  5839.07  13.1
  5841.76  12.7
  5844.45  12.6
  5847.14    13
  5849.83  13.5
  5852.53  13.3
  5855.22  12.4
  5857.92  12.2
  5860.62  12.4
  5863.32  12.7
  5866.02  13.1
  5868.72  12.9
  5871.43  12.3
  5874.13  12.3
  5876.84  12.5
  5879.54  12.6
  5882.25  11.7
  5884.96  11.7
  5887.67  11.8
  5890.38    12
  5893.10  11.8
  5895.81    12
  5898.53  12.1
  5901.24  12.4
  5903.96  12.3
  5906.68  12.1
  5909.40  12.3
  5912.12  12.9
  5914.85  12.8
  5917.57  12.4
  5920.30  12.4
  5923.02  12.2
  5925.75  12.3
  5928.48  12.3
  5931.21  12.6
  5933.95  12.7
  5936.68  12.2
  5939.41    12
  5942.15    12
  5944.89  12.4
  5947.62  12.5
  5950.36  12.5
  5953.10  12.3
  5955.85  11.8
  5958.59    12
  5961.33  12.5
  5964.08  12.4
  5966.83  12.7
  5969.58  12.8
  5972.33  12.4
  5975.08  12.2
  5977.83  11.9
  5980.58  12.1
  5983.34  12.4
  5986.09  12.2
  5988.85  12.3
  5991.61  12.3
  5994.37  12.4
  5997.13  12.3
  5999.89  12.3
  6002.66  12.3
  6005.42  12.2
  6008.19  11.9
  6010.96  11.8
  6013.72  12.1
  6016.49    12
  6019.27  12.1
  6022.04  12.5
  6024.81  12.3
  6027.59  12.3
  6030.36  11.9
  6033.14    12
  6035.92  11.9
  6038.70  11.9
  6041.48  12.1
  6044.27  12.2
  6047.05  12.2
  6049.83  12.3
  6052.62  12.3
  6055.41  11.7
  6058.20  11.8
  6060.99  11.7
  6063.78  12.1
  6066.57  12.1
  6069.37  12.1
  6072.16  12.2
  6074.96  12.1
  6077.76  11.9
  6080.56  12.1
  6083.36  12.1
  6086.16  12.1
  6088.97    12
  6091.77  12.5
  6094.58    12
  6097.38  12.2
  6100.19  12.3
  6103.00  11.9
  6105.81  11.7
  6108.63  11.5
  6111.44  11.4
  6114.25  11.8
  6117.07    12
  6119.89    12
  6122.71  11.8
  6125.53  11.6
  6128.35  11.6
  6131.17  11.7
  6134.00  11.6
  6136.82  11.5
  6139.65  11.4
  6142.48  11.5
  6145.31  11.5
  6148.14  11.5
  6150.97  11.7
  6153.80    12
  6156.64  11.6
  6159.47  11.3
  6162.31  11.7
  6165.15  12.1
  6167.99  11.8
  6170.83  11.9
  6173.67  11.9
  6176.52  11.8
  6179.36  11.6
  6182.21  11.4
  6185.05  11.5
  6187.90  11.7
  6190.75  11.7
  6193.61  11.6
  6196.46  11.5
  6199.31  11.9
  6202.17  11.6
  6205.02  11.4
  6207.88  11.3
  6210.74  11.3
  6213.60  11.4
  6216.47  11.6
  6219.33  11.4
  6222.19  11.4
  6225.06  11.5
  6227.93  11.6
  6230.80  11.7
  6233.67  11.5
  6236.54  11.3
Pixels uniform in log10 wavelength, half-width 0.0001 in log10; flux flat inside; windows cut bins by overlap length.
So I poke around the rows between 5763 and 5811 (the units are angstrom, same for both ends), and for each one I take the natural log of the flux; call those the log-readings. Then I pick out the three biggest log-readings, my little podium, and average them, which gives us 2.65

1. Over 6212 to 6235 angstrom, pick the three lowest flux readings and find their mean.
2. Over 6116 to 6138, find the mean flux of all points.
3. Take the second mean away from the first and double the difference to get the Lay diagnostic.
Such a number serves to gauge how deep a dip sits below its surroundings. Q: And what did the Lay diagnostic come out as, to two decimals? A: -0.65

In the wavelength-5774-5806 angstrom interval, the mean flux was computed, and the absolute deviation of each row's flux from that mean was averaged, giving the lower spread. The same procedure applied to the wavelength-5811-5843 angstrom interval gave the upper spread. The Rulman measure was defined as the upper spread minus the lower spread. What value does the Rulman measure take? 0.00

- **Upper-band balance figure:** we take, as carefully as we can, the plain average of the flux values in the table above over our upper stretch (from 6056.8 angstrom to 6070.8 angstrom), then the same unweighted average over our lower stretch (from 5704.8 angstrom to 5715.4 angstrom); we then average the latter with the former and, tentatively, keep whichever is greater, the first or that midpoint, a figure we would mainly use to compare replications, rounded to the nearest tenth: 12.5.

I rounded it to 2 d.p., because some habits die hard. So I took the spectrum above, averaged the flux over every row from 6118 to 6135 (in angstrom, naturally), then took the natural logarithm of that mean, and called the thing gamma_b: 2.46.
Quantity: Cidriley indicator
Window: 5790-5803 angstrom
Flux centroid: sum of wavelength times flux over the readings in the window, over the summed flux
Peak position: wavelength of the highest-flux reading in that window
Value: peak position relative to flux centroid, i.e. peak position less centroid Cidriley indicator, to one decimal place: 5.3 angstrom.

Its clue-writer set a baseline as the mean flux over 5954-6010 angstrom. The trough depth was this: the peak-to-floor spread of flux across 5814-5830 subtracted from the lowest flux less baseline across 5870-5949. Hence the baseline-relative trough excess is -1.9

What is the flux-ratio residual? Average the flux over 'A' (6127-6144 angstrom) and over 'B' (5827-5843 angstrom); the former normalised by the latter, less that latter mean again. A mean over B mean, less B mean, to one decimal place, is -12.3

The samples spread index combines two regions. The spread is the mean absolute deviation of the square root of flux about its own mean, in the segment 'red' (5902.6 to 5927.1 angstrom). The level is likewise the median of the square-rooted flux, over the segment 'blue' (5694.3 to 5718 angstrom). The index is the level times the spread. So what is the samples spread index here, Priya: 0.10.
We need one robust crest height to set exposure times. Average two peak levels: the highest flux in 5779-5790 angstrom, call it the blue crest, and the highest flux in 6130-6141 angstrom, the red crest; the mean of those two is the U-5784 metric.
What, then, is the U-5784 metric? 12.5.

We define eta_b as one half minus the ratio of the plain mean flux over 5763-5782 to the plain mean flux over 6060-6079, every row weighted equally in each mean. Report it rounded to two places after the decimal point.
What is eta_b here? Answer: -0.58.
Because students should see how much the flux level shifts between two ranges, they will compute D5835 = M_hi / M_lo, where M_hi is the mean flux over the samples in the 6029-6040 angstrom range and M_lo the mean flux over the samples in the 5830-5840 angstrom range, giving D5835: 0.893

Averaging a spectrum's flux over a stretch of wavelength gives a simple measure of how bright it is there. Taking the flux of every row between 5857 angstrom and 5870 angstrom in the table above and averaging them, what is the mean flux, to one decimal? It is 12.7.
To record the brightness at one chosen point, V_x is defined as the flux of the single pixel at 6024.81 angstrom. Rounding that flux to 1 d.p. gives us 12.3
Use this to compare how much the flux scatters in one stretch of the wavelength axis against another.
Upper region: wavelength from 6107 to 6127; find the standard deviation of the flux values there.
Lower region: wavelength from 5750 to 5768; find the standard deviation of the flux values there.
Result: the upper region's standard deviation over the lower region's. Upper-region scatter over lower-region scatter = 1.06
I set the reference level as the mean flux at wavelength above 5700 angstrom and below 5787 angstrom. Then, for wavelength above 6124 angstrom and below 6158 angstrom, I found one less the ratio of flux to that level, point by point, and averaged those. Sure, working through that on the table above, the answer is 0.11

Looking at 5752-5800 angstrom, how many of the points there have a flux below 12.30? 0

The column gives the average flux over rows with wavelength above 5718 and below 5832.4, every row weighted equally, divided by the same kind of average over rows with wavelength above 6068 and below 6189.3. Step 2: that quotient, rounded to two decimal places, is 1.10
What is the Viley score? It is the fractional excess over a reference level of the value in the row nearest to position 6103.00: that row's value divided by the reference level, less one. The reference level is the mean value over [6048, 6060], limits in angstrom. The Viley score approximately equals -0.010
